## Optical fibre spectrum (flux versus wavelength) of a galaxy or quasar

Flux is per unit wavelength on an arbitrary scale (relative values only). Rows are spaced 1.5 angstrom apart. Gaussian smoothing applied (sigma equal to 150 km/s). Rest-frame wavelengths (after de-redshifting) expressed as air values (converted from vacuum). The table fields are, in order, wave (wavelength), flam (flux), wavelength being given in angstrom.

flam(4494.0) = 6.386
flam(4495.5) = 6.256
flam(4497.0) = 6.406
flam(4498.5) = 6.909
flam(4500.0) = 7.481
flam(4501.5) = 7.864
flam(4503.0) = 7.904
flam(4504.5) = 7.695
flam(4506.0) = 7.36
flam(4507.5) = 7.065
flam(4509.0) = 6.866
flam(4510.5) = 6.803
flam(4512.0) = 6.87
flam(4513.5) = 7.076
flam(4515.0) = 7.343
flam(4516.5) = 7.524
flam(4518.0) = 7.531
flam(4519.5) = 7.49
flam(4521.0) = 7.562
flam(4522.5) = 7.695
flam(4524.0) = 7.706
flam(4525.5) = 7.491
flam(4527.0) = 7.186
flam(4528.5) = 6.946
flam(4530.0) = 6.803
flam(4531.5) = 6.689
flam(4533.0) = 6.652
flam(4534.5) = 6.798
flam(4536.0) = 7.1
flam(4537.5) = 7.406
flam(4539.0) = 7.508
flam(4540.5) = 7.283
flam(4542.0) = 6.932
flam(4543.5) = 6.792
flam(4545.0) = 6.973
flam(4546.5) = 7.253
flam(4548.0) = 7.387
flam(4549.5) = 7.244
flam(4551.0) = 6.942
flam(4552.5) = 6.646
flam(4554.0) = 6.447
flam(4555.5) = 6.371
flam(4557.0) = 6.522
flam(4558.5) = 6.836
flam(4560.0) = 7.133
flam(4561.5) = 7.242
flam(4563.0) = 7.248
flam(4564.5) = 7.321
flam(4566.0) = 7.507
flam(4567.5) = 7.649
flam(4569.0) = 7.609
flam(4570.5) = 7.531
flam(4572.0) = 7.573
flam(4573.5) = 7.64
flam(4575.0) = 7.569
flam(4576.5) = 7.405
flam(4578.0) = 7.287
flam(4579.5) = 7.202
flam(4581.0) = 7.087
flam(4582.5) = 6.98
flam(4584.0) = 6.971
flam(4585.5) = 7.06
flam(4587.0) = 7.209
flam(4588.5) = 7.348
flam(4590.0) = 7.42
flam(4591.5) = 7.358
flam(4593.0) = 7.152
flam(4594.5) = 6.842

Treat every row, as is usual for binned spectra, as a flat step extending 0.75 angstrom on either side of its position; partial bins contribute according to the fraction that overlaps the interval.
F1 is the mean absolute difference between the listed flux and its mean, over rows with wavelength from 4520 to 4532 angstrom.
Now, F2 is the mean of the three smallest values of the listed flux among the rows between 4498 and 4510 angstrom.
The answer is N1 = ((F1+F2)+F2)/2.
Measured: 7.12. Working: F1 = 0.35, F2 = 6.95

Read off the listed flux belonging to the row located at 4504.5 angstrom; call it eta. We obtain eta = 7.695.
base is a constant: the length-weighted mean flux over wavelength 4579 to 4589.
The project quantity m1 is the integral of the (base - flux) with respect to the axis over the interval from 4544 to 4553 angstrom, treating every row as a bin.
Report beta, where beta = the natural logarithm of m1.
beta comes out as -1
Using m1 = 0.33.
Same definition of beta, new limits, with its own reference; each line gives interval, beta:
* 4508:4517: -1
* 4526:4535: 1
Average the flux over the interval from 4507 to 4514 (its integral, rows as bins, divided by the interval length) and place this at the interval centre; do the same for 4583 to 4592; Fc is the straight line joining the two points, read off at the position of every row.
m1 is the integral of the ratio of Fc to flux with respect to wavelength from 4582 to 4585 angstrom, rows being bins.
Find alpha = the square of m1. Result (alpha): 10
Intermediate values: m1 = 3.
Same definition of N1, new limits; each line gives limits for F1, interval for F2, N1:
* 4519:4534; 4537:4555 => 6.81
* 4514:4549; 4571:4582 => 7.34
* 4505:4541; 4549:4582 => 6.59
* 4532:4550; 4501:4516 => 6.96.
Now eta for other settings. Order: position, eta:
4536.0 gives 7.1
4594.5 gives 6.842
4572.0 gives 7.573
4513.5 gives 7.076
